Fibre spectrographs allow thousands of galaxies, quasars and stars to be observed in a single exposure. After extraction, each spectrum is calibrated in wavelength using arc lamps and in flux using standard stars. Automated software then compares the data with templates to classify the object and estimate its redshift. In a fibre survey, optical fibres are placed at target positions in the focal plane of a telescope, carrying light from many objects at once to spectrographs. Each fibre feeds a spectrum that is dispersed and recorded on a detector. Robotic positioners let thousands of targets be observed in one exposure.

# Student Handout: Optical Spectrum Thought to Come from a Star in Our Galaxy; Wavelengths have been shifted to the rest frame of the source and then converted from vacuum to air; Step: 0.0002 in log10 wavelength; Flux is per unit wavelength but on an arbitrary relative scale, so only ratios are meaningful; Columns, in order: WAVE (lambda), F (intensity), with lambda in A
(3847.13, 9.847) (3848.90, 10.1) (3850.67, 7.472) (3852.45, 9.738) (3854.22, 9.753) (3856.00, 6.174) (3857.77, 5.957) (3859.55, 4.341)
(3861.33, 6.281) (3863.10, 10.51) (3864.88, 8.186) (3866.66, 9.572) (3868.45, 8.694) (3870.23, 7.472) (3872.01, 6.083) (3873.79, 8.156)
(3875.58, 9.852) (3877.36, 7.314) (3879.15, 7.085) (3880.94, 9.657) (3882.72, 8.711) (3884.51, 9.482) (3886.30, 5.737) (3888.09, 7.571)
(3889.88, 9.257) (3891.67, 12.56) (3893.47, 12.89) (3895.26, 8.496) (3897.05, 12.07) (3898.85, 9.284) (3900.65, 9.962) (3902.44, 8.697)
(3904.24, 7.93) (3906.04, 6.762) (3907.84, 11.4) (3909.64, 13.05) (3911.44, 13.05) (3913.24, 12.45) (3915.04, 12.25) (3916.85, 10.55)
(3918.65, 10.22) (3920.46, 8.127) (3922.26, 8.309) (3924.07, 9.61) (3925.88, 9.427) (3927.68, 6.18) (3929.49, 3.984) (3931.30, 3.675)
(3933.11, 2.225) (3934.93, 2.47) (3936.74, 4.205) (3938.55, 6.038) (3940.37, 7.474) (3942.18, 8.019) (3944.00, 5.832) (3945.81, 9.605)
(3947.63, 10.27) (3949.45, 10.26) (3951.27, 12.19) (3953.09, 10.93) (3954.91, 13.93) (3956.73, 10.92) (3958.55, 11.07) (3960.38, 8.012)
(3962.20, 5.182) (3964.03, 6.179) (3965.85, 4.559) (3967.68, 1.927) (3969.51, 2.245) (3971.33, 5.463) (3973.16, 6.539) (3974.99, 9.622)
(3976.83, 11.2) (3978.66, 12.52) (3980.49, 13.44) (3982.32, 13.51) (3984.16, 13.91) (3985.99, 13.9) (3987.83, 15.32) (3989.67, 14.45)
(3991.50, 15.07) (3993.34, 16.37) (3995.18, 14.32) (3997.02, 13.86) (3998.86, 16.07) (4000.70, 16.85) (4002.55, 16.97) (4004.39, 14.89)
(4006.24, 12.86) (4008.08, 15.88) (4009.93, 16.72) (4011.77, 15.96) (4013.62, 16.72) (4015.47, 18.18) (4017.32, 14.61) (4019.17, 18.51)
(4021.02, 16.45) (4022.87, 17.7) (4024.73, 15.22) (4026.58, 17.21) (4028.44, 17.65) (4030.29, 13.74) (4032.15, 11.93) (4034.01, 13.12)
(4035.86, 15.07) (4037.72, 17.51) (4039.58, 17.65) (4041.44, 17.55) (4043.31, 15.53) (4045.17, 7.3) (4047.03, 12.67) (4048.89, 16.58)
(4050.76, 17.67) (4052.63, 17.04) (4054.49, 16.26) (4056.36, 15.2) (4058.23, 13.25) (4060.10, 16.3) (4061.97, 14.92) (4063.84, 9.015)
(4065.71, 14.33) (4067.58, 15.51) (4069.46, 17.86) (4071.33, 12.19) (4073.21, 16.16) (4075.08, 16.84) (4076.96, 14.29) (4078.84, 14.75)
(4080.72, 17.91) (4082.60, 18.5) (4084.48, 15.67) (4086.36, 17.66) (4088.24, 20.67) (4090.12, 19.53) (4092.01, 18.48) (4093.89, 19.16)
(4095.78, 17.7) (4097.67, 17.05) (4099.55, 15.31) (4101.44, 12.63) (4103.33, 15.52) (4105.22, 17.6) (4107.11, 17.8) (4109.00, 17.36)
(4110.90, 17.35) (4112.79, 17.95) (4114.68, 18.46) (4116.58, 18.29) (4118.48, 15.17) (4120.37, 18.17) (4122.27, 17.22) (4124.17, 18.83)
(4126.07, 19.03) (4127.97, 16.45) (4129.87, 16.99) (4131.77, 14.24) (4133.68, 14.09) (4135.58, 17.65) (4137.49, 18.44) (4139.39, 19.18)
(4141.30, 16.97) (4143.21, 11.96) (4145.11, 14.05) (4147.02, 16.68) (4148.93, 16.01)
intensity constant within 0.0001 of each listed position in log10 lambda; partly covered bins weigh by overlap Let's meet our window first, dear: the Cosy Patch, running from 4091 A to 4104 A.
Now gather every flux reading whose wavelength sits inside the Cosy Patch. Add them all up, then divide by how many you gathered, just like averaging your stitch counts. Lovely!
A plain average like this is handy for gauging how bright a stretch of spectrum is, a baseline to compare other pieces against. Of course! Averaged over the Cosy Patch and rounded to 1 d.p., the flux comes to 16.6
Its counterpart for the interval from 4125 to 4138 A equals 16.7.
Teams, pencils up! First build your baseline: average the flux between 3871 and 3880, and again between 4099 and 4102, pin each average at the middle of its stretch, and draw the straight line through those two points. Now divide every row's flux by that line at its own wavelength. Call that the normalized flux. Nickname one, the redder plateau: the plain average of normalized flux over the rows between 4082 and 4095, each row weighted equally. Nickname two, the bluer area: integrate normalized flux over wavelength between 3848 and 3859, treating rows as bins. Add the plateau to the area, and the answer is 14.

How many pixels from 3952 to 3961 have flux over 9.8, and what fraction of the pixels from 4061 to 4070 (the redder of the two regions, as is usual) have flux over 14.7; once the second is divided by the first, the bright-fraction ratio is 0.15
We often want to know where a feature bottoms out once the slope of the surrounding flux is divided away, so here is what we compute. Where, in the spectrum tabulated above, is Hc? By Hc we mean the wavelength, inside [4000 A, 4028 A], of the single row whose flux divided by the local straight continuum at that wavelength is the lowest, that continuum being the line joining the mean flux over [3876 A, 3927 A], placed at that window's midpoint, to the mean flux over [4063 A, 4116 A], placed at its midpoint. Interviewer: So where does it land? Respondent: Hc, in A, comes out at 4006.24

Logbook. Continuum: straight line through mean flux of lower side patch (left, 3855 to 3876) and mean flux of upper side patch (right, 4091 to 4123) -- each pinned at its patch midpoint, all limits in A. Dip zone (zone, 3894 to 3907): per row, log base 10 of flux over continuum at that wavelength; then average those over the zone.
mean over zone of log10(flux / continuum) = 0.00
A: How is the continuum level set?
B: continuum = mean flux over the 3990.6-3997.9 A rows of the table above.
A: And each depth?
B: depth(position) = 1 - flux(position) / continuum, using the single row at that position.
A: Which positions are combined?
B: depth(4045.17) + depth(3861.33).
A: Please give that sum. 1.1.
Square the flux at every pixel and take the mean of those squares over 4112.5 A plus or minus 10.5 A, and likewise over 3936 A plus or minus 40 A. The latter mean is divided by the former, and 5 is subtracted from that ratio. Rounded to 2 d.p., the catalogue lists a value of -4.74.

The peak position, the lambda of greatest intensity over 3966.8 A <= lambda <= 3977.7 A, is 3976.83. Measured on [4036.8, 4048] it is 4039.58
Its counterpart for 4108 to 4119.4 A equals 4114.68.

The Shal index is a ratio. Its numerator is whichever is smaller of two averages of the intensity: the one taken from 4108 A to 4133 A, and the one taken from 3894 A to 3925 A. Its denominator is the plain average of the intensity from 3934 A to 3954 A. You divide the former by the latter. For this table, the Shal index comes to 1.28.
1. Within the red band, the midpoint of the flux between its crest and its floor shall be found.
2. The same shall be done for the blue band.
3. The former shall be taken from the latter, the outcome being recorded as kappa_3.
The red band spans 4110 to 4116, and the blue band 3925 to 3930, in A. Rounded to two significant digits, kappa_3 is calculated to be -11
